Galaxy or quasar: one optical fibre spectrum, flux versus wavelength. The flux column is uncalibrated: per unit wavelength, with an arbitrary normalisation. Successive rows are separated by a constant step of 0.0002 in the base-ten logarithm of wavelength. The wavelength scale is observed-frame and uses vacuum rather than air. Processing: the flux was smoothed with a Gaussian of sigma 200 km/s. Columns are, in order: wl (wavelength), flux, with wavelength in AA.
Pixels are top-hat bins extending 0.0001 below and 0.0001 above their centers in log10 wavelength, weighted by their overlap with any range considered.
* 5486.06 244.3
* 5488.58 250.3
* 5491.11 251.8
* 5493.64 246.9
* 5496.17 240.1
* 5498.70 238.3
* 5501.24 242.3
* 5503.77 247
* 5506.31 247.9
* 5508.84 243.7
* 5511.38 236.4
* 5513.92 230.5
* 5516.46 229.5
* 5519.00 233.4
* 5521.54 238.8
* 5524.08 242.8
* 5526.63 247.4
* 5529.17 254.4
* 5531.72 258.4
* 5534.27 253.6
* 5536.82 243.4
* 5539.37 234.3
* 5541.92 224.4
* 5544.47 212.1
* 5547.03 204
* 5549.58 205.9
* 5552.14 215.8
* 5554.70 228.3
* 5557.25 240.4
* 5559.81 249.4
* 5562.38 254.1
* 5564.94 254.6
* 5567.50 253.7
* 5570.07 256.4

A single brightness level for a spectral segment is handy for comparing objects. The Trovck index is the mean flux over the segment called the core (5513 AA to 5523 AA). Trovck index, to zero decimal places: 233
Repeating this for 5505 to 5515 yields 240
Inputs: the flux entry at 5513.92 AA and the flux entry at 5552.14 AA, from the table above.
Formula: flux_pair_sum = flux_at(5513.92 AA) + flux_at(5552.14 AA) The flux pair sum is 446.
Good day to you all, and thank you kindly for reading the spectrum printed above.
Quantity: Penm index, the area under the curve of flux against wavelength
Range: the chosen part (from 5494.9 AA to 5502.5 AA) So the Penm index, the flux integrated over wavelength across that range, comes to 1825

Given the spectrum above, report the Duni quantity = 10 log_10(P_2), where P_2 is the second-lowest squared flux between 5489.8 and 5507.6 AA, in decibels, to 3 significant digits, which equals 47.6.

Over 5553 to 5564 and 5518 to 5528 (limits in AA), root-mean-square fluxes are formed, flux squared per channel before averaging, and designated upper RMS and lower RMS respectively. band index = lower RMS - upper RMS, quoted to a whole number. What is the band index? -3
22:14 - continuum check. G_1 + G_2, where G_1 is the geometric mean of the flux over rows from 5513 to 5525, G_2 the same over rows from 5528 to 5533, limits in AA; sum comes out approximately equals 491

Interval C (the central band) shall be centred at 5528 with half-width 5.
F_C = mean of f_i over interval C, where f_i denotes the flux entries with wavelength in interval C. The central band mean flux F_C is 251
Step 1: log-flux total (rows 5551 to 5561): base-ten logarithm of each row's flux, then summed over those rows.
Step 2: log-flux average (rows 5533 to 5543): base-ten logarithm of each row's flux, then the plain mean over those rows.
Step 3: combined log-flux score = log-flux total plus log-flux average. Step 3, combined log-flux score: 11.8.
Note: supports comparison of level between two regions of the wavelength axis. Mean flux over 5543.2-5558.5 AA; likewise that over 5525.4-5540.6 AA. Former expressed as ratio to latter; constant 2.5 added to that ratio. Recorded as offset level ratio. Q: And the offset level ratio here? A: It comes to 3.38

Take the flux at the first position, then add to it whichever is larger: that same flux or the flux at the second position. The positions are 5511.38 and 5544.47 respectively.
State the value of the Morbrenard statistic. 473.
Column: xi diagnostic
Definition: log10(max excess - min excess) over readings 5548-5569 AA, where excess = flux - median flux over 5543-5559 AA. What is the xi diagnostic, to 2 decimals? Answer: 1.69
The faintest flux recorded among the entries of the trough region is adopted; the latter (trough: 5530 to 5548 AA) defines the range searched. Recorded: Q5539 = 204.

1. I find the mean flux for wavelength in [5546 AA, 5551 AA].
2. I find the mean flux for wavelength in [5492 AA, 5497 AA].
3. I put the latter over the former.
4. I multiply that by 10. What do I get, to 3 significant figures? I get 11.9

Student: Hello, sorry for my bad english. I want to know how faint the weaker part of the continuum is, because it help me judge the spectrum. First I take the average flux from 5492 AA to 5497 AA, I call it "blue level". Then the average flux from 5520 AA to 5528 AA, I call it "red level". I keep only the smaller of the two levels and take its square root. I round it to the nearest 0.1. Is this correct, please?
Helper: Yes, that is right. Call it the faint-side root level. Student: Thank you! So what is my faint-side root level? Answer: 15.6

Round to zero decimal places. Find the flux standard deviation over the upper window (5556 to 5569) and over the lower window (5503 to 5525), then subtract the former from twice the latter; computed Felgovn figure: 8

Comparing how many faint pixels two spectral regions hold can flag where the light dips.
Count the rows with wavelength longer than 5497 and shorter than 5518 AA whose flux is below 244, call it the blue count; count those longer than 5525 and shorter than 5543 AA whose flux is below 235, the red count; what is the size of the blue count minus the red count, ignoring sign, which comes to 4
